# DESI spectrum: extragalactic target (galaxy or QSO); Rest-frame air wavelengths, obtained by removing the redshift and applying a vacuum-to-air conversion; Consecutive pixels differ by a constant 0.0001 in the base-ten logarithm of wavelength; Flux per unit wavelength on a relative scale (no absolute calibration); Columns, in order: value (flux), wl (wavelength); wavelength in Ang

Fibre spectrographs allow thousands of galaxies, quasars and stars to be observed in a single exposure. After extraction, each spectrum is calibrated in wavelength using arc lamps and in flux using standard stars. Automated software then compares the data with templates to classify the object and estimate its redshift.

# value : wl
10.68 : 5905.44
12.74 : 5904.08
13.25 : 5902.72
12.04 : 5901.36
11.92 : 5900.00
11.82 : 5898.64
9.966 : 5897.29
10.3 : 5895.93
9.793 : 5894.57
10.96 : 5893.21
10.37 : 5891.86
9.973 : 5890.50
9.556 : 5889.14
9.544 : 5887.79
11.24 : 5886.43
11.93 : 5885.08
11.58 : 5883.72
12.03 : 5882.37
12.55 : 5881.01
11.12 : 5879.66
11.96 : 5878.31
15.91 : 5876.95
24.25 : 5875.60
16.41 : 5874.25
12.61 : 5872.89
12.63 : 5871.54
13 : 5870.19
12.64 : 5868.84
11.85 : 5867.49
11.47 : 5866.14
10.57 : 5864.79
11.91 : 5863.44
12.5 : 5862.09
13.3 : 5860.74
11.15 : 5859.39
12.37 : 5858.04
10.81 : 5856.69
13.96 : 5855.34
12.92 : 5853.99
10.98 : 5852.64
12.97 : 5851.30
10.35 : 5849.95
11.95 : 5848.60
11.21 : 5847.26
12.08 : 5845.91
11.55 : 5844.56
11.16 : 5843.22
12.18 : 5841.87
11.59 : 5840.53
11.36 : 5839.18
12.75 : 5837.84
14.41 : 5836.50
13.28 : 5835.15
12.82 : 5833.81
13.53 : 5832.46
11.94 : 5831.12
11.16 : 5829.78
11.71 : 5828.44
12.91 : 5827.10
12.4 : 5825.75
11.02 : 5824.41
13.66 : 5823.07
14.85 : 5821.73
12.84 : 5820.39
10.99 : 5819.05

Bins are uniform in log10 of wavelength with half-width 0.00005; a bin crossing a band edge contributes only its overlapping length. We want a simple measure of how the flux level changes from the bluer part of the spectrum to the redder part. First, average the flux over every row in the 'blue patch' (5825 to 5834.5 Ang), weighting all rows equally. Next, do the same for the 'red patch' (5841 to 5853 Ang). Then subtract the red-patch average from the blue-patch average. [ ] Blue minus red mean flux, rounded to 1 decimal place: 0.7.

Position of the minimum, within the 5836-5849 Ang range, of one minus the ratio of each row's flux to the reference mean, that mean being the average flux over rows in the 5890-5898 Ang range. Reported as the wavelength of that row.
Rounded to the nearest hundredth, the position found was 5836.50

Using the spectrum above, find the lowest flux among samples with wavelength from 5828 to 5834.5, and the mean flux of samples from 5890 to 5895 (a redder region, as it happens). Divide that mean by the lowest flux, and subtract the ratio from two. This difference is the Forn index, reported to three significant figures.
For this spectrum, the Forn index 1.08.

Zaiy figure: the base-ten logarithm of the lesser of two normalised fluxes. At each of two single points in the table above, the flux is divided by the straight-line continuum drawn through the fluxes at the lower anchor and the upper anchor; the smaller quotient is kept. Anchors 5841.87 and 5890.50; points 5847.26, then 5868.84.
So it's -0.027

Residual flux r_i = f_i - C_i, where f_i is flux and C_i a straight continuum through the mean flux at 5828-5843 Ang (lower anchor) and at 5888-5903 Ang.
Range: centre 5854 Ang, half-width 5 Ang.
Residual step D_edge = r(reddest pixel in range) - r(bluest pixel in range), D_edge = 2.2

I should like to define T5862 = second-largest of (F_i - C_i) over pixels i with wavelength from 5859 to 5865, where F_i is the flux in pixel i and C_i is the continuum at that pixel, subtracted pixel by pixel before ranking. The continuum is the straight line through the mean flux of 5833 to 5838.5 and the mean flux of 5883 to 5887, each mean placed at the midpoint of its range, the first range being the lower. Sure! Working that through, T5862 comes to 0.1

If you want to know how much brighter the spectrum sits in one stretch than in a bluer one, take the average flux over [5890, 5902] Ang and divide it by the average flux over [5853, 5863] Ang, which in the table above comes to 0.87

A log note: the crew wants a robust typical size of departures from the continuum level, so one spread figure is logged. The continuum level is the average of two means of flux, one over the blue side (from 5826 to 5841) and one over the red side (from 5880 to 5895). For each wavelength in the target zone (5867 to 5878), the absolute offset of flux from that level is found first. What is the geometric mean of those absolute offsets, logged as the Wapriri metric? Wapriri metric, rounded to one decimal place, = 1.6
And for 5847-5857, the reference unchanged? 0.9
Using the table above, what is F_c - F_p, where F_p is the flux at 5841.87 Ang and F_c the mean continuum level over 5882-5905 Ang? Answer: -1.1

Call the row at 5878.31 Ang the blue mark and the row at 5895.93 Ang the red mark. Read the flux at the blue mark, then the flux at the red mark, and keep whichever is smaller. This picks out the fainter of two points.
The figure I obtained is 10.3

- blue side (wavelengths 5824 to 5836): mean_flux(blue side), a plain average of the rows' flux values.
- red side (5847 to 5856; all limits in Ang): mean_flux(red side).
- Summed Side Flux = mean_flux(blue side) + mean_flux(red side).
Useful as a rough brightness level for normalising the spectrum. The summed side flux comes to 24.4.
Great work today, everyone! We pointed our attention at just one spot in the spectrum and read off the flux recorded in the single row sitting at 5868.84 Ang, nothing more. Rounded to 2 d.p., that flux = 12.64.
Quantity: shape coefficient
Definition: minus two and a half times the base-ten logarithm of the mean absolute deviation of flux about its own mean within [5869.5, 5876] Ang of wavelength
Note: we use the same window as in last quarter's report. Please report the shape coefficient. -1.4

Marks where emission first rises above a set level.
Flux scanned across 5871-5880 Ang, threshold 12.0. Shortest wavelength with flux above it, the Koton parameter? 5871.54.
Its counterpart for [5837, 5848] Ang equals 5837.84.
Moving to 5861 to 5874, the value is 5862.09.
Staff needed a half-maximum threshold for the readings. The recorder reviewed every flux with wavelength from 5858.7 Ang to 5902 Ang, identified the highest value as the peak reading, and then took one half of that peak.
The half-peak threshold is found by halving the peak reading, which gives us 12.1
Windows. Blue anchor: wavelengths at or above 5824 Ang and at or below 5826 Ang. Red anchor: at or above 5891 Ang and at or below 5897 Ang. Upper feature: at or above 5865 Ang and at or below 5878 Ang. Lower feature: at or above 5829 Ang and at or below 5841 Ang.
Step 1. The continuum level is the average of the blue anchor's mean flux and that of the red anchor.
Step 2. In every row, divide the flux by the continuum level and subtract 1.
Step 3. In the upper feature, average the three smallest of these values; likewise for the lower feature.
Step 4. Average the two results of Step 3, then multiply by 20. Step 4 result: 1.2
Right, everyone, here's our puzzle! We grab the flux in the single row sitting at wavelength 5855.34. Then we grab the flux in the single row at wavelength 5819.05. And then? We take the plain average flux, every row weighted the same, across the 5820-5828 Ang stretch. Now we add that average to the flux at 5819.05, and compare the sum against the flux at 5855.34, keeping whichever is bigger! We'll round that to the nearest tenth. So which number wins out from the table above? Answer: 23.9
